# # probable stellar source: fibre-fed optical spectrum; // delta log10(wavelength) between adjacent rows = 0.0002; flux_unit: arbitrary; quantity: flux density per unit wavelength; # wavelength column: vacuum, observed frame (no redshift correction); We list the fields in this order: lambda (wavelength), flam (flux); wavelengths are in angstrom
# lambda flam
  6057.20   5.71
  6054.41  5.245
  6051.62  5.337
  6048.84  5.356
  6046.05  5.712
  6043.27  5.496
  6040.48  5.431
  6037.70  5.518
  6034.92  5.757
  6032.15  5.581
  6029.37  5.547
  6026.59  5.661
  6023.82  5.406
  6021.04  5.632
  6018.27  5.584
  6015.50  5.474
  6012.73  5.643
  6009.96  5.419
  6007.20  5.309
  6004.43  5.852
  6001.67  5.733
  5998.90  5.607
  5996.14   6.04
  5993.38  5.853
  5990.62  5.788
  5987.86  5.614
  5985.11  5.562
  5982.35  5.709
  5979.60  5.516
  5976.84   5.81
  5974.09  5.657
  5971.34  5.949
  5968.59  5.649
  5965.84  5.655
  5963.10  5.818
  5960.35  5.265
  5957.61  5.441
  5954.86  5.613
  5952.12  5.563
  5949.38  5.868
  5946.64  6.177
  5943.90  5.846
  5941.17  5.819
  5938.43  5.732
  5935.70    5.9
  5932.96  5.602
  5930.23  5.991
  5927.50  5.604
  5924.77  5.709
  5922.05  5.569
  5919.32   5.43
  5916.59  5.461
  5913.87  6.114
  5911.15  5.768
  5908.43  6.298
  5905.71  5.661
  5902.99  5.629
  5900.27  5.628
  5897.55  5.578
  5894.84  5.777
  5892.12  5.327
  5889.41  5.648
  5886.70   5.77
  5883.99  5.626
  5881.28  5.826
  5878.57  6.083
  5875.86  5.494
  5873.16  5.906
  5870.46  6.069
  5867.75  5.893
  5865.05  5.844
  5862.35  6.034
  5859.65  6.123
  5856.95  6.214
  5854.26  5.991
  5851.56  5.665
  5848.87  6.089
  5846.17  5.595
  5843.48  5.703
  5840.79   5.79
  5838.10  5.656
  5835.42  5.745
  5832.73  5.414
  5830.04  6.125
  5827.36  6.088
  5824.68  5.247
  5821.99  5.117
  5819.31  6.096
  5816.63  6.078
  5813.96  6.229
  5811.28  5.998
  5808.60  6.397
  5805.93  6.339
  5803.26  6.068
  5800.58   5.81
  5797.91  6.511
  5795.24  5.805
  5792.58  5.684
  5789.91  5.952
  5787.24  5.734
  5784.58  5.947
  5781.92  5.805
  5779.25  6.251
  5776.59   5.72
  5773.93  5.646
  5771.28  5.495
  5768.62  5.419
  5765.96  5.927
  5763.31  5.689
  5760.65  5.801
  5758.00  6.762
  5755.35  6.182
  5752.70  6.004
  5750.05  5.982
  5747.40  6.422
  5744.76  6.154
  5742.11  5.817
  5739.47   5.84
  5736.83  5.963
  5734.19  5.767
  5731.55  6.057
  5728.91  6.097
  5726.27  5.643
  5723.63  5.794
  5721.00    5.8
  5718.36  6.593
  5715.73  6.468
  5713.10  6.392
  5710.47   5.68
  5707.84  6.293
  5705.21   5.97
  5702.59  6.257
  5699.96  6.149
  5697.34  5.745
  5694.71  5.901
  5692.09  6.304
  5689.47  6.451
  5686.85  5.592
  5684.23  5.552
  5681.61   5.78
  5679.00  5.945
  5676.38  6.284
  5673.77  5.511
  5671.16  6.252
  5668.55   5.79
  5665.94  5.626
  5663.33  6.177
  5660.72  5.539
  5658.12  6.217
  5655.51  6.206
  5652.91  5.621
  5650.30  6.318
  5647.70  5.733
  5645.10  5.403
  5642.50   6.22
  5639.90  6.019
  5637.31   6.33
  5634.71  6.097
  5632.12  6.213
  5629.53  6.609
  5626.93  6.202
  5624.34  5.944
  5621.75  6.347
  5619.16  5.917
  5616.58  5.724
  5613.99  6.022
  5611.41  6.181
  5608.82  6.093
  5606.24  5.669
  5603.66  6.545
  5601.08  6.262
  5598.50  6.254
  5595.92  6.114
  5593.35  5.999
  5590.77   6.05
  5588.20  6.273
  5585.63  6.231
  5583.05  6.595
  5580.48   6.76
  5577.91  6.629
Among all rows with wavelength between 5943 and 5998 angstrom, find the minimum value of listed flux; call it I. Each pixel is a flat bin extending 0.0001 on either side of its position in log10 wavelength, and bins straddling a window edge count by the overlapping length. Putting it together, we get 5.265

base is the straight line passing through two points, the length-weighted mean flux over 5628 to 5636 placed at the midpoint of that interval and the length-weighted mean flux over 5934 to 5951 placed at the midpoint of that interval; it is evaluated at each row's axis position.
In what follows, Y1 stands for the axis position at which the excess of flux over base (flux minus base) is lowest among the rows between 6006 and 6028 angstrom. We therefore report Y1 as 6007.20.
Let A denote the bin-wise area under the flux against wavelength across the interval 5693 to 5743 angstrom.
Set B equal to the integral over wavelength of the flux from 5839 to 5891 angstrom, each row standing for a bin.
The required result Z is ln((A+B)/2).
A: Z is 5.71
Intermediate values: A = 301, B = 305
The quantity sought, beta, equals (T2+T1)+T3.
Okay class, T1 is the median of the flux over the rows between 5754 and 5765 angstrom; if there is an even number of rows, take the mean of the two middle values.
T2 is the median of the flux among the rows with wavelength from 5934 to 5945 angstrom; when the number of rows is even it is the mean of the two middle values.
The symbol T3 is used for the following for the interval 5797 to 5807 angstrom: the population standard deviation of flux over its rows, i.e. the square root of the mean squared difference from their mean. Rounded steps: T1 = 5.99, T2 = 5.8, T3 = 0.27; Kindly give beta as 12.09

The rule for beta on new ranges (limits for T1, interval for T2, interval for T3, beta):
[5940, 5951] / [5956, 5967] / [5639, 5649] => 11.71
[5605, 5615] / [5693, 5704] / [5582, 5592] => 12.28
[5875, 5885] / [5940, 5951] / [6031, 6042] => 11.70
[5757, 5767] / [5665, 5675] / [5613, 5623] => 11.80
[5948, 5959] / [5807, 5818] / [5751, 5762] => 12.10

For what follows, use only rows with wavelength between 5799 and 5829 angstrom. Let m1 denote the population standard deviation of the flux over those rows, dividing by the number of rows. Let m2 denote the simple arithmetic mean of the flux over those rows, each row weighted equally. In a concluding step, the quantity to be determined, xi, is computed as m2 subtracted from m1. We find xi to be -5.56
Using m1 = 0.39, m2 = 5.95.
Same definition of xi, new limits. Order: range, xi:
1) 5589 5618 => -5.85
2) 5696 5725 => -5.80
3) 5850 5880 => -5.74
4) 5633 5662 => -5.65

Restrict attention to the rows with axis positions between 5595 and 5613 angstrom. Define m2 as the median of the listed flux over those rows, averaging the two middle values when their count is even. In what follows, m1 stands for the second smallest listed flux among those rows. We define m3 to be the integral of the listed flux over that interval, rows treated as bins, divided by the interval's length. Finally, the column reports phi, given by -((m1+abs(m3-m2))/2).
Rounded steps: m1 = 6.093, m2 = 6.18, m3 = 6.16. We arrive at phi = -3.06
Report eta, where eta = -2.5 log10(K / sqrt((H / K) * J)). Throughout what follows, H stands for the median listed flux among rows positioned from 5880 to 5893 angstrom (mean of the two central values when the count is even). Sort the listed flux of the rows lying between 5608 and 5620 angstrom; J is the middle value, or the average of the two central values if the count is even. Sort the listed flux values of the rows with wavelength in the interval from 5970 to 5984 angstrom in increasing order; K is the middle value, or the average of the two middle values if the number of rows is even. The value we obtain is -0.92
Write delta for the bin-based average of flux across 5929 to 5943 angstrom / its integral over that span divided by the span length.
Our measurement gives 5.81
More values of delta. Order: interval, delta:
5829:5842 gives 5.74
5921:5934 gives 5.70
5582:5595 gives 6.22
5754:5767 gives 6.08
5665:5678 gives 5.90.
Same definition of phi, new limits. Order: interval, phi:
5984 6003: -2.81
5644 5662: -2.84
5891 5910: -2.83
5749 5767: -2.94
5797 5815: -3.02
